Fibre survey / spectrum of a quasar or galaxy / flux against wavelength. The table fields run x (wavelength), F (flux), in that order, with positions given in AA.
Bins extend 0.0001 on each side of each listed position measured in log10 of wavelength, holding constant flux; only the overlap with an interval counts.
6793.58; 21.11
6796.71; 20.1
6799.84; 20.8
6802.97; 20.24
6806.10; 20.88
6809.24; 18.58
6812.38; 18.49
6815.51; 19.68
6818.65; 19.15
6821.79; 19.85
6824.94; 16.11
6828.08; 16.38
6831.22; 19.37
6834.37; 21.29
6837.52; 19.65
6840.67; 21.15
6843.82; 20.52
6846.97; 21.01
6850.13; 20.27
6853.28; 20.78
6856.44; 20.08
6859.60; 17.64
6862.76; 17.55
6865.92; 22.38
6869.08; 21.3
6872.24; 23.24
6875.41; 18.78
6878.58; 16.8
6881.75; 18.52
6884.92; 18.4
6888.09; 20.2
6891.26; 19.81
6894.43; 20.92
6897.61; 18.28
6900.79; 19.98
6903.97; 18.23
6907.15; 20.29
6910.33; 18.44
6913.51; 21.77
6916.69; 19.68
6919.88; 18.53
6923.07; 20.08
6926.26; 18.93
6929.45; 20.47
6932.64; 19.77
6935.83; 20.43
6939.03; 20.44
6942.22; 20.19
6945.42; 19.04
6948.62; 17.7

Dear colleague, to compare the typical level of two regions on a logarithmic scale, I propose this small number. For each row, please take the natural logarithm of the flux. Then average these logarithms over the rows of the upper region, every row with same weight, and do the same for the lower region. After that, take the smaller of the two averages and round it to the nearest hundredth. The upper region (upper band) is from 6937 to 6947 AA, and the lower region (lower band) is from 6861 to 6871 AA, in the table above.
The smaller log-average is 2.99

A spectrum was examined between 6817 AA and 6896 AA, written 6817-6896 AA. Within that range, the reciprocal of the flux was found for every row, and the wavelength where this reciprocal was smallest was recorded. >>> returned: 6872.24 AA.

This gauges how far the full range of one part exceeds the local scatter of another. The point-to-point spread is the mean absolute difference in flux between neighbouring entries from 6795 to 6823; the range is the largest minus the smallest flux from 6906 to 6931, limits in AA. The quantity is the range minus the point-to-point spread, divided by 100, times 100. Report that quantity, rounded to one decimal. 2.5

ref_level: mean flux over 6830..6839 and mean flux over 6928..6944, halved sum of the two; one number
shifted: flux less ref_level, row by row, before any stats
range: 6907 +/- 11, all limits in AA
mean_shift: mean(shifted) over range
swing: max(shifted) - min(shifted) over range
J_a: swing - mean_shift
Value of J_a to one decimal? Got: 4.2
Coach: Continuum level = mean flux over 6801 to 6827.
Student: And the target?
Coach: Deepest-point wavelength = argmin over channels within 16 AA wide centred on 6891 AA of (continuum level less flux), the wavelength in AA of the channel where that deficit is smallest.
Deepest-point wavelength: 6894.43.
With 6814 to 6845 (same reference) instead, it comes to 6834.37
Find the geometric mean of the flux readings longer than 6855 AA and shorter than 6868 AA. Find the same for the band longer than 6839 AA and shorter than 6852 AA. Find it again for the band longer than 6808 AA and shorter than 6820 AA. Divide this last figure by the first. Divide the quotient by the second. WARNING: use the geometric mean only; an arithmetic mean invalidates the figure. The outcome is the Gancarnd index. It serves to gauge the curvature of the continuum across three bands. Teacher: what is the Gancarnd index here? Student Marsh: 0.047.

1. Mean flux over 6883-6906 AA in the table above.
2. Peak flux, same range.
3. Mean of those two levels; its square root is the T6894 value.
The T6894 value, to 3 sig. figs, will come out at 4.49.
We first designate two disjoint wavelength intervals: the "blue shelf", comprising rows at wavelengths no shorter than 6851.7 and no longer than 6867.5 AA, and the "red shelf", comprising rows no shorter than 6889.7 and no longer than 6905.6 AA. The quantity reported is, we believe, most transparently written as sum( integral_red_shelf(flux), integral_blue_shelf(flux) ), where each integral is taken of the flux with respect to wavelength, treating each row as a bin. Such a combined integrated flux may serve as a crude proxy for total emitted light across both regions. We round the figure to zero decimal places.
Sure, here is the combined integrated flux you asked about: 620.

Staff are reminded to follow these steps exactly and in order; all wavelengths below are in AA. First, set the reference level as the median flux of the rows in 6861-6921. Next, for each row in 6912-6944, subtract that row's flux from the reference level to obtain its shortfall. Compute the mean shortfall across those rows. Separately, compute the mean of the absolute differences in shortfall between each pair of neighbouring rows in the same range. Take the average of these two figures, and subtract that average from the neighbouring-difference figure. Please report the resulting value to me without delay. 0.68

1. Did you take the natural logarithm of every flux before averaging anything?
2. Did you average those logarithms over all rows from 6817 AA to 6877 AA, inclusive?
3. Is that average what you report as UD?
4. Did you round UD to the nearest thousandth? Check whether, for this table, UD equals 2.982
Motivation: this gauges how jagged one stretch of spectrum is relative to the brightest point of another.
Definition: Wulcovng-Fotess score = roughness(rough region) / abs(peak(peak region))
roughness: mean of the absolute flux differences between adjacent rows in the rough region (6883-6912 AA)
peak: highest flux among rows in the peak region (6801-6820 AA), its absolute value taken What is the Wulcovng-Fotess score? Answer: 0.080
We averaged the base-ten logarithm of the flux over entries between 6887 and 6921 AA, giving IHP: 1.293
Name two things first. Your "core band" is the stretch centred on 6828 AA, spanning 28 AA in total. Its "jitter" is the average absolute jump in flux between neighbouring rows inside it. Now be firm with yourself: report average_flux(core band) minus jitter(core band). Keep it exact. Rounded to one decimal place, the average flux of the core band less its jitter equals 17.5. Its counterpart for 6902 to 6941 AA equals 18.3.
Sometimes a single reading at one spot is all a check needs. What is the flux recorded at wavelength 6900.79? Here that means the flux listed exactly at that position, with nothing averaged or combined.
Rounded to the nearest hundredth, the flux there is 19.98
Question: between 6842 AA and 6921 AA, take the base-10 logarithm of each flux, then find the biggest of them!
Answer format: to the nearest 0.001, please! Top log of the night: 1.366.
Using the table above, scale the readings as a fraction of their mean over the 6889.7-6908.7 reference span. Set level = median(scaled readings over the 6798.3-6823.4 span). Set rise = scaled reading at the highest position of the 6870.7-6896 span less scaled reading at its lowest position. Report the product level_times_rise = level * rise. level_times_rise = -0.12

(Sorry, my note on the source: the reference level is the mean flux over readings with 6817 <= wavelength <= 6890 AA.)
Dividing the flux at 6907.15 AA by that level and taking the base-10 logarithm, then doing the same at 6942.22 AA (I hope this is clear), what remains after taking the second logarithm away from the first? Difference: 0.00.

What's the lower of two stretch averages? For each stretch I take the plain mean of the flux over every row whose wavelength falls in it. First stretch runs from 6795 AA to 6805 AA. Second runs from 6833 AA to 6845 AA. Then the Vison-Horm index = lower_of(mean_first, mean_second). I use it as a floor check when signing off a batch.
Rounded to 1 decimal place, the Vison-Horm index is 20.4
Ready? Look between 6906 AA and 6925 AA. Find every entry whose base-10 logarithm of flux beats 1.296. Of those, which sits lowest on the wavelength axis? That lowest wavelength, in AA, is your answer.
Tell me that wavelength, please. 6907.15 AA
